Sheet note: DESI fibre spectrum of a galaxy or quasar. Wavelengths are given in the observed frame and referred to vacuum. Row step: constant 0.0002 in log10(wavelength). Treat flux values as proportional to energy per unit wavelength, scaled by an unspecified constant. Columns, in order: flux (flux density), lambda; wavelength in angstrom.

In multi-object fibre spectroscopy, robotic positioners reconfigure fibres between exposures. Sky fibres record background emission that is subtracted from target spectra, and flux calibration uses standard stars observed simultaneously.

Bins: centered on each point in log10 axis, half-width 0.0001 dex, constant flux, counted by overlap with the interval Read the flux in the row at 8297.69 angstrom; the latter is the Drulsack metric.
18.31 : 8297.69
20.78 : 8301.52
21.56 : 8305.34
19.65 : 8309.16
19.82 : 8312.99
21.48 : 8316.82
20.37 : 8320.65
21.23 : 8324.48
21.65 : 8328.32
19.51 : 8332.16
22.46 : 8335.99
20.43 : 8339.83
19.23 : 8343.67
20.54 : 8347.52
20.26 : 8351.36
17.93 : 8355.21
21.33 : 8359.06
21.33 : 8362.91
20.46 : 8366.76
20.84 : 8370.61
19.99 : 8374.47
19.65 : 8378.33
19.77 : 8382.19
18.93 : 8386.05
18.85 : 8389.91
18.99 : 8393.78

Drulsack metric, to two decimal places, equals 18.31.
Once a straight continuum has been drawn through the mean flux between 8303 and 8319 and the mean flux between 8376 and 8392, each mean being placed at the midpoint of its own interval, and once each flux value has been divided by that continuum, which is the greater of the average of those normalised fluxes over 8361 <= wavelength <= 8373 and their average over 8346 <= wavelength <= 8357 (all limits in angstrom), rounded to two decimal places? 1.06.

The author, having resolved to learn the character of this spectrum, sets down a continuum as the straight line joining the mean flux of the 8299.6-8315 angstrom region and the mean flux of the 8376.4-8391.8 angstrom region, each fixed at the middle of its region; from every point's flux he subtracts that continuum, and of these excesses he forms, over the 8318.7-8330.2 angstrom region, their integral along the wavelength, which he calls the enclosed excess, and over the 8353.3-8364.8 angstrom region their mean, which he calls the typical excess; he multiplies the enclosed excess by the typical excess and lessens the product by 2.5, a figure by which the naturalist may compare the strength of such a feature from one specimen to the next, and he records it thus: 2.8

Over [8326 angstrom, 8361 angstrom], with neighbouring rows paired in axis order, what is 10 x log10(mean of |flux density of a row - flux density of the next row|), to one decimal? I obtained 2.9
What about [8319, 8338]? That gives 2.0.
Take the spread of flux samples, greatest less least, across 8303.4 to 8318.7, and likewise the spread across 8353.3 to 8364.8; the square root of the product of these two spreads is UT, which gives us 2.5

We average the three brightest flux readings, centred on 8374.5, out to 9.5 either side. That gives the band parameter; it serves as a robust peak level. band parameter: 20.4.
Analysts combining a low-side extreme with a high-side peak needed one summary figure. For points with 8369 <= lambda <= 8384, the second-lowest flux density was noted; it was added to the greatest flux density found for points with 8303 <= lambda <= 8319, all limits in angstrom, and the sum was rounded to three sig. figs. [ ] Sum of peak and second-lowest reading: 41.3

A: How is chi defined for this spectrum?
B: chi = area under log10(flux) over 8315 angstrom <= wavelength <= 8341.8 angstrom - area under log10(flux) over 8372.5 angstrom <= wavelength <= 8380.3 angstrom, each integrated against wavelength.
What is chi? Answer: 25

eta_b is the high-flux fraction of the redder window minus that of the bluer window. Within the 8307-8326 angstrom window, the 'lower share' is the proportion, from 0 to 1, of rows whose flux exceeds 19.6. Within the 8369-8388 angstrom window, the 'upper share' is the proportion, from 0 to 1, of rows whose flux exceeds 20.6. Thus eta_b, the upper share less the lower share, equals -0.80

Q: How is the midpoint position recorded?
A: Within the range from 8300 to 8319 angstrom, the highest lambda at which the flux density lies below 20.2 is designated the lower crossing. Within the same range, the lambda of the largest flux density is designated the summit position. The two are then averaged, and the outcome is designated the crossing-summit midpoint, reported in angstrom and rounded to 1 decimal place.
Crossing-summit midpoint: 8309.2 angstrom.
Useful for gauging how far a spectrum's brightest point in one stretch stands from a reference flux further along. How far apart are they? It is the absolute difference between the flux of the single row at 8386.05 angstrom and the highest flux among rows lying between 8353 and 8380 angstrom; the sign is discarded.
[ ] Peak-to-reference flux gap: 2.4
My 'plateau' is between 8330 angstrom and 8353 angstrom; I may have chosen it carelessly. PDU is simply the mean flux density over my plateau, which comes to 20.4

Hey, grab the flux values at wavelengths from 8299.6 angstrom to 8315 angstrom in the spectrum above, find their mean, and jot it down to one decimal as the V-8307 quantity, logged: 20.5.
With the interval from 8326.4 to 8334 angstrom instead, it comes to 20.6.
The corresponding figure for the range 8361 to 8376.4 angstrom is 20.7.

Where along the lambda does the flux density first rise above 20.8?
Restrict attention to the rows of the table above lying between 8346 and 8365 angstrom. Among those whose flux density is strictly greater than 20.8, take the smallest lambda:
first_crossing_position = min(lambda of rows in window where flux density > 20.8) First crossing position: 8359.06 angstrom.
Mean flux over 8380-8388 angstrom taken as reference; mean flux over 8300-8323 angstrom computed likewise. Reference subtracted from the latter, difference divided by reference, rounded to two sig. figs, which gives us 0.065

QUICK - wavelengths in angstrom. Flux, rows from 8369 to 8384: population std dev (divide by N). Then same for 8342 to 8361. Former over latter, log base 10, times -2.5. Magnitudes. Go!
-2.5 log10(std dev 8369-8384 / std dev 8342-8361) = 1.0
